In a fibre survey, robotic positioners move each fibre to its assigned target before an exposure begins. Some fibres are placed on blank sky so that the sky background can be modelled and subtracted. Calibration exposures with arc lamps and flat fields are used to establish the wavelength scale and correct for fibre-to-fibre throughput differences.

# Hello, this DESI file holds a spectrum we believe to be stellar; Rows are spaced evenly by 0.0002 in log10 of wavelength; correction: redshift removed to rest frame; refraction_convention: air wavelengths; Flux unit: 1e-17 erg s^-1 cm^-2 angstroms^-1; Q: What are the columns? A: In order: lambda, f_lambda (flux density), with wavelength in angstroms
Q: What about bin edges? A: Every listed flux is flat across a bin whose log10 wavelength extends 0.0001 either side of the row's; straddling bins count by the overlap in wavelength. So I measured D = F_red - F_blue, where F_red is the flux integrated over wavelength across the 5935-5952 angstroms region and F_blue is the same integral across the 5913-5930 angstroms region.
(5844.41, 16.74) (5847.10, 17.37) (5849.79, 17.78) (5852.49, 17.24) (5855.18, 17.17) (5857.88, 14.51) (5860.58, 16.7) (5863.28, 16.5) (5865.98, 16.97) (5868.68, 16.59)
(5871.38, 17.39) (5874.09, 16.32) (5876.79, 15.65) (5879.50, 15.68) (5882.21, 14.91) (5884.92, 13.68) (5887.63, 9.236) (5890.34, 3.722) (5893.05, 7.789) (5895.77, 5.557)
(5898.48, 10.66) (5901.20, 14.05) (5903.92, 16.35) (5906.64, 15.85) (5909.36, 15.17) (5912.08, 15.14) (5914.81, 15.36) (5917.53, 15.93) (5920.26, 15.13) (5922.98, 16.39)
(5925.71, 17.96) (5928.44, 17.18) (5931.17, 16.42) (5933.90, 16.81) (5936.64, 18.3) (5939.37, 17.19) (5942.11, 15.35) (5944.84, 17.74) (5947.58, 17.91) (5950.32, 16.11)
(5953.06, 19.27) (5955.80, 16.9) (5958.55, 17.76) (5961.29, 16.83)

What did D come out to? 14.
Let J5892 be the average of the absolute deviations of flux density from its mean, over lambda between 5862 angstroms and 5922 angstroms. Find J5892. 2.9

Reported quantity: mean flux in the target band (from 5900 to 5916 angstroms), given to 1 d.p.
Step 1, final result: 15.3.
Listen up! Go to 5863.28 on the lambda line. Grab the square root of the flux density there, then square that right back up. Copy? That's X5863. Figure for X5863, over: 16.5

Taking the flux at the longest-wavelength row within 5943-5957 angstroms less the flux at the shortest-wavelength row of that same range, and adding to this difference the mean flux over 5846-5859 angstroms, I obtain 16.0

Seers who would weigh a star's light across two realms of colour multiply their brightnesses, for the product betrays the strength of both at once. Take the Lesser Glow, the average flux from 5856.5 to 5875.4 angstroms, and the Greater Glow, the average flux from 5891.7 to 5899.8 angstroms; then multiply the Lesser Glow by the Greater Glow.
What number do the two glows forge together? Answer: 131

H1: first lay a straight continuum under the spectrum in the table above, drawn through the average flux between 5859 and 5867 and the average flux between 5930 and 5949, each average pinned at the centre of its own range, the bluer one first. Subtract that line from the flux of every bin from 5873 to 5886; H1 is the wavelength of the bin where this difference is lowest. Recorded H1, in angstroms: 5884.92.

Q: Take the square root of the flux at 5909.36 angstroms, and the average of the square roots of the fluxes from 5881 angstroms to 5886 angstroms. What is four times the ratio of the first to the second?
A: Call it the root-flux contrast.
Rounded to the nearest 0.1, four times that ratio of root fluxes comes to 4.1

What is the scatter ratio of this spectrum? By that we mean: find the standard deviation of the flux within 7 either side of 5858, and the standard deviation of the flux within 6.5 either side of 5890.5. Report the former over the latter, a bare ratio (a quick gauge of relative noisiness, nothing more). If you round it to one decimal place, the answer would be 0.3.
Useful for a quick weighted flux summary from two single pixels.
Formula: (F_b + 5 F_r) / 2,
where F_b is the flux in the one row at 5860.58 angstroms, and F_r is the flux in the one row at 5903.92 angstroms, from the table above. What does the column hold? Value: 49.2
